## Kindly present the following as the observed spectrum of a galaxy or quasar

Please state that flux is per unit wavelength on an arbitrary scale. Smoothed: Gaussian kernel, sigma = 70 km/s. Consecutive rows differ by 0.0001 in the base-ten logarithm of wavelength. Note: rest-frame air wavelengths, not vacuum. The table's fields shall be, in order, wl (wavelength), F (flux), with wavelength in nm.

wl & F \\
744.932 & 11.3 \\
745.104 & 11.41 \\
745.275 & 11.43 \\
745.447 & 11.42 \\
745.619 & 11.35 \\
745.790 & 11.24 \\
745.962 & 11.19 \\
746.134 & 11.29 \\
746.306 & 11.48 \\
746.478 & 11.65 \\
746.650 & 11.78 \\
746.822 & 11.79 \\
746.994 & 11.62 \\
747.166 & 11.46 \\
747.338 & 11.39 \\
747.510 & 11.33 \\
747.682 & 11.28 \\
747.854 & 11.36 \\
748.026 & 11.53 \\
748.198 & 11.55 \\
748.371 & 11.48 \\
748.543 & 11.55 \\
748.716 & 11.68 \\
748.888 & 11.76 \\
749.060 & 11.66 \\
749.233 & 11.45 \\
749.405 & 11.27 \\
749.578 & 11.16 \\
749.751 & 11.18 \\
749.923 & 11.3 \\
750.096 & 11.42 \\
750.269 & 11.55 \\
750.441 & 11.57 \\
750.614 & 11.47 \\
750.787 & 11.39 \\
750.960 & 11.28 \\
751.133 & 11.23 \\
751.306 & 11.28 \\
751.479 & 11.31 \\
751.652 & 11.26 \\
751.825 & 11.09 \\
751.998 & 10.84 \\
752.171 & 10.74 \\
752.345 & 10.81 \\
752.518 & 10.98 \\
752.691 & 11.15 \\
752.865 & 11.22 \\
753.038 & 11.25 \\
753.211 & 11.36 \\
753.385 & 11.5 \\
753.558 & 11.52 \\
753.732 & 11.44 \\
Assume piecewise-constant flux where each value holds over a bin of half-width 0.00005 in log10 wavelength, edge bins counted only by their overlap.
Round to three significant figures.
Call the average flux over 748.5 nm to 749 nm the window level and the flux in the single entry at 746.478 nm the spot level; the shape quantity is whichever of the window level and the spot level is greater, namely 11.7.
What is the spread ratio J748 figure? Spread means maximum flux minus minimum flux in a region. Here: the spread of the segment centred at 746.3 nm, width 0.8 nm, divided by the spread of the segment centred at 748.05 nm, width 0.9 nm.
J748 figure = 2.2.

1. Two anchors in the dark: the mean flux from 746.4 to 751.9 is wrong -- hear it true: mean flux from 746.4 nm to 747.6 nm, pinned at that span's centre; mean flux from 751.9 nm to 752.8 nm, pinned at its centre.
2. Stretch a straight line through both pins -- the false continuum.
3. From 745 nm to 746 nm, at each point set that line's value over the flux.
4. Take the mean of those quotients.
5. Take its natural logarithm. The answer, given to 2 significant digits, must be 0.036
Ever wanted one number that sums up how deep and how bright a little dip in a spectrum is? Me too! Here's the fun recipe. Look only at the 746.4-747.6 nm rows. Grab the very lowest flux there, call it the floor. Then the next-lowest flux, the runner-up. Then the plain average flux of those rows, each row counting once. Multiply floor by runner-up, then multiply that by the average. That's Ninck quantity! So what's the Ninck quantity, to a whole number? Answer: 1494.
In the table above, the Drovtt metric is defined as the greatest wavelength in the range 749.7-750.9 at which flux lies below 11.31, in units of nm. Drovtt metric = 749.923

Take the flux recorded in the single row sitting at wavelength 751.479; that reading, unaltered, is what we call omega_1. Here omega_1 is 11.31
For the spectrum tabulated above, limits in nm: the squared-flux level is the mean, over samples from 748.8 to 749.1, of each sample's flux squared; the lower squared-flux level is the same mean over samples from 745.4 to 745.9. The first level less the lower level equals 9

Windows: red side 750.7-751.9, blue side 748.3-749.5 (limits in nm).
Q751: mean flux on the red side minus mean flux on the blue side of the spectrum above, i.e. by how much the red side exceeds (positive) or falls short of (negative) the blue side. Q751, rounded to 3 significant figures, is -0.287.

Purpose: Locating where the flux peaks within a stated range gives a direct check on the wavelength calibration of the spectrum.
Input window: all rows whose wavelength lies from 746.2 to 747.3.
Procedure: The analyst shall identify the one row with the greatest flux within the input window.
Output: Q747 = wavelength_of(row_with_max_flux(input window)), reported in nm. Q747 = 746.822 nm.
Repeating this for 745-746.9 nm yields 746.822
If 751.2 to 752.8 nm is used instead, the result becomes 751.479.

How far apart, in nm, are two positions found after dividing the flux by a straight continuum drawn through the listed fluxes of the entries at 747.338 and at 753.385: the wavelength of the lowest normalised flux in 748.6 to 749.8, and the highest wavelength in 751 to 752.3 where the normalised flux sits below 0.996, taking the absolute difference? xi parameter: 2.59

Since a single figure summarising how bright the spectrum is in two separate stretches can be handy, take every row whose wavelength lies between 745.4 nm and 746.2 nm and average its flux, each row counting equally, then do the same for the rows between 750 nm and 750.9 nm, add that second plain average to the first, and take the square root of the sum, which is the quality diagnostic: 4.77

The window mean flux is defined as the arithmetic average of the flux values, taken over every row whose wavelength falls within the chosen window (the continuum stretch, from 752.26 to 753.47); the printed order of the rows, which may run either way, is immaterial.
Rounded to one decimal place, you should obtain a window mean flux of 11.2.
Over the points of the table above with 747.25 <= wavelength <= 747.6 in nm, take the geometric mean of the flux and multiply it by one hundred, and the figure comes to 1136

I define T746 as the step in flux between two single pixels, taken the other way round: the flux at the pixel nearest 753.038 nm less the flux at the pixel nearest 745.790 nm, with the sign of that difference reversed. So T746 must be 0.0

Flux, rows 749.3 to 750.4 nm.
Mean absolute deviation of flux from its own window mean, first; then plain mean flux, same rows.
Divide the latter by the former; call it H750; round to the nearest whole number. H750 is 99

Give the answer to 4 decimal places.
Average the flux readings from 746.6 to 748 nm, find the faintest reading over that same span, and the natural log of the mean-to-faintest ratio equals 0.0194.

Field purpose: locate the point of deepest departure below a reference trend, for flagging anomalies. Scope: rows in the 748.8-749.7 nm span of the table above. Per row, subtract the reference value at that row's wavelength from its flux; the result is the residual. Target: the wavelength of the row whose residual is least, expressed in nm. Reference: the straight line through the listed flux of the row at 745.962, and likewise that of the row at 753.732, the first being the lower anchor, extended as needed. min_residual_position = 749.578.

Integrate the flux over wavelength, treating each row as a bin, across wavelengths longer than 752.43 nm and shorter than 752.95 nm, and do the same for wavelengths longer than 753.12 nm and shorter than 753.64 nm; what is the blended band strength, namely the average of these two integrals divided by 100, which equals 0.0587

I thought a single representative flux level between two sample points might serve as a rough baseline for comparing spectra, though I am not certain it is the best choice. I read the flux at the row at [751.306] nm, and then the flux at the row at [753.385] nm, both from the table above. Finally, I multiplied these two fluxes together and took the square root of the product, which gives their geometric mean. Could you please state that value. 11.4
